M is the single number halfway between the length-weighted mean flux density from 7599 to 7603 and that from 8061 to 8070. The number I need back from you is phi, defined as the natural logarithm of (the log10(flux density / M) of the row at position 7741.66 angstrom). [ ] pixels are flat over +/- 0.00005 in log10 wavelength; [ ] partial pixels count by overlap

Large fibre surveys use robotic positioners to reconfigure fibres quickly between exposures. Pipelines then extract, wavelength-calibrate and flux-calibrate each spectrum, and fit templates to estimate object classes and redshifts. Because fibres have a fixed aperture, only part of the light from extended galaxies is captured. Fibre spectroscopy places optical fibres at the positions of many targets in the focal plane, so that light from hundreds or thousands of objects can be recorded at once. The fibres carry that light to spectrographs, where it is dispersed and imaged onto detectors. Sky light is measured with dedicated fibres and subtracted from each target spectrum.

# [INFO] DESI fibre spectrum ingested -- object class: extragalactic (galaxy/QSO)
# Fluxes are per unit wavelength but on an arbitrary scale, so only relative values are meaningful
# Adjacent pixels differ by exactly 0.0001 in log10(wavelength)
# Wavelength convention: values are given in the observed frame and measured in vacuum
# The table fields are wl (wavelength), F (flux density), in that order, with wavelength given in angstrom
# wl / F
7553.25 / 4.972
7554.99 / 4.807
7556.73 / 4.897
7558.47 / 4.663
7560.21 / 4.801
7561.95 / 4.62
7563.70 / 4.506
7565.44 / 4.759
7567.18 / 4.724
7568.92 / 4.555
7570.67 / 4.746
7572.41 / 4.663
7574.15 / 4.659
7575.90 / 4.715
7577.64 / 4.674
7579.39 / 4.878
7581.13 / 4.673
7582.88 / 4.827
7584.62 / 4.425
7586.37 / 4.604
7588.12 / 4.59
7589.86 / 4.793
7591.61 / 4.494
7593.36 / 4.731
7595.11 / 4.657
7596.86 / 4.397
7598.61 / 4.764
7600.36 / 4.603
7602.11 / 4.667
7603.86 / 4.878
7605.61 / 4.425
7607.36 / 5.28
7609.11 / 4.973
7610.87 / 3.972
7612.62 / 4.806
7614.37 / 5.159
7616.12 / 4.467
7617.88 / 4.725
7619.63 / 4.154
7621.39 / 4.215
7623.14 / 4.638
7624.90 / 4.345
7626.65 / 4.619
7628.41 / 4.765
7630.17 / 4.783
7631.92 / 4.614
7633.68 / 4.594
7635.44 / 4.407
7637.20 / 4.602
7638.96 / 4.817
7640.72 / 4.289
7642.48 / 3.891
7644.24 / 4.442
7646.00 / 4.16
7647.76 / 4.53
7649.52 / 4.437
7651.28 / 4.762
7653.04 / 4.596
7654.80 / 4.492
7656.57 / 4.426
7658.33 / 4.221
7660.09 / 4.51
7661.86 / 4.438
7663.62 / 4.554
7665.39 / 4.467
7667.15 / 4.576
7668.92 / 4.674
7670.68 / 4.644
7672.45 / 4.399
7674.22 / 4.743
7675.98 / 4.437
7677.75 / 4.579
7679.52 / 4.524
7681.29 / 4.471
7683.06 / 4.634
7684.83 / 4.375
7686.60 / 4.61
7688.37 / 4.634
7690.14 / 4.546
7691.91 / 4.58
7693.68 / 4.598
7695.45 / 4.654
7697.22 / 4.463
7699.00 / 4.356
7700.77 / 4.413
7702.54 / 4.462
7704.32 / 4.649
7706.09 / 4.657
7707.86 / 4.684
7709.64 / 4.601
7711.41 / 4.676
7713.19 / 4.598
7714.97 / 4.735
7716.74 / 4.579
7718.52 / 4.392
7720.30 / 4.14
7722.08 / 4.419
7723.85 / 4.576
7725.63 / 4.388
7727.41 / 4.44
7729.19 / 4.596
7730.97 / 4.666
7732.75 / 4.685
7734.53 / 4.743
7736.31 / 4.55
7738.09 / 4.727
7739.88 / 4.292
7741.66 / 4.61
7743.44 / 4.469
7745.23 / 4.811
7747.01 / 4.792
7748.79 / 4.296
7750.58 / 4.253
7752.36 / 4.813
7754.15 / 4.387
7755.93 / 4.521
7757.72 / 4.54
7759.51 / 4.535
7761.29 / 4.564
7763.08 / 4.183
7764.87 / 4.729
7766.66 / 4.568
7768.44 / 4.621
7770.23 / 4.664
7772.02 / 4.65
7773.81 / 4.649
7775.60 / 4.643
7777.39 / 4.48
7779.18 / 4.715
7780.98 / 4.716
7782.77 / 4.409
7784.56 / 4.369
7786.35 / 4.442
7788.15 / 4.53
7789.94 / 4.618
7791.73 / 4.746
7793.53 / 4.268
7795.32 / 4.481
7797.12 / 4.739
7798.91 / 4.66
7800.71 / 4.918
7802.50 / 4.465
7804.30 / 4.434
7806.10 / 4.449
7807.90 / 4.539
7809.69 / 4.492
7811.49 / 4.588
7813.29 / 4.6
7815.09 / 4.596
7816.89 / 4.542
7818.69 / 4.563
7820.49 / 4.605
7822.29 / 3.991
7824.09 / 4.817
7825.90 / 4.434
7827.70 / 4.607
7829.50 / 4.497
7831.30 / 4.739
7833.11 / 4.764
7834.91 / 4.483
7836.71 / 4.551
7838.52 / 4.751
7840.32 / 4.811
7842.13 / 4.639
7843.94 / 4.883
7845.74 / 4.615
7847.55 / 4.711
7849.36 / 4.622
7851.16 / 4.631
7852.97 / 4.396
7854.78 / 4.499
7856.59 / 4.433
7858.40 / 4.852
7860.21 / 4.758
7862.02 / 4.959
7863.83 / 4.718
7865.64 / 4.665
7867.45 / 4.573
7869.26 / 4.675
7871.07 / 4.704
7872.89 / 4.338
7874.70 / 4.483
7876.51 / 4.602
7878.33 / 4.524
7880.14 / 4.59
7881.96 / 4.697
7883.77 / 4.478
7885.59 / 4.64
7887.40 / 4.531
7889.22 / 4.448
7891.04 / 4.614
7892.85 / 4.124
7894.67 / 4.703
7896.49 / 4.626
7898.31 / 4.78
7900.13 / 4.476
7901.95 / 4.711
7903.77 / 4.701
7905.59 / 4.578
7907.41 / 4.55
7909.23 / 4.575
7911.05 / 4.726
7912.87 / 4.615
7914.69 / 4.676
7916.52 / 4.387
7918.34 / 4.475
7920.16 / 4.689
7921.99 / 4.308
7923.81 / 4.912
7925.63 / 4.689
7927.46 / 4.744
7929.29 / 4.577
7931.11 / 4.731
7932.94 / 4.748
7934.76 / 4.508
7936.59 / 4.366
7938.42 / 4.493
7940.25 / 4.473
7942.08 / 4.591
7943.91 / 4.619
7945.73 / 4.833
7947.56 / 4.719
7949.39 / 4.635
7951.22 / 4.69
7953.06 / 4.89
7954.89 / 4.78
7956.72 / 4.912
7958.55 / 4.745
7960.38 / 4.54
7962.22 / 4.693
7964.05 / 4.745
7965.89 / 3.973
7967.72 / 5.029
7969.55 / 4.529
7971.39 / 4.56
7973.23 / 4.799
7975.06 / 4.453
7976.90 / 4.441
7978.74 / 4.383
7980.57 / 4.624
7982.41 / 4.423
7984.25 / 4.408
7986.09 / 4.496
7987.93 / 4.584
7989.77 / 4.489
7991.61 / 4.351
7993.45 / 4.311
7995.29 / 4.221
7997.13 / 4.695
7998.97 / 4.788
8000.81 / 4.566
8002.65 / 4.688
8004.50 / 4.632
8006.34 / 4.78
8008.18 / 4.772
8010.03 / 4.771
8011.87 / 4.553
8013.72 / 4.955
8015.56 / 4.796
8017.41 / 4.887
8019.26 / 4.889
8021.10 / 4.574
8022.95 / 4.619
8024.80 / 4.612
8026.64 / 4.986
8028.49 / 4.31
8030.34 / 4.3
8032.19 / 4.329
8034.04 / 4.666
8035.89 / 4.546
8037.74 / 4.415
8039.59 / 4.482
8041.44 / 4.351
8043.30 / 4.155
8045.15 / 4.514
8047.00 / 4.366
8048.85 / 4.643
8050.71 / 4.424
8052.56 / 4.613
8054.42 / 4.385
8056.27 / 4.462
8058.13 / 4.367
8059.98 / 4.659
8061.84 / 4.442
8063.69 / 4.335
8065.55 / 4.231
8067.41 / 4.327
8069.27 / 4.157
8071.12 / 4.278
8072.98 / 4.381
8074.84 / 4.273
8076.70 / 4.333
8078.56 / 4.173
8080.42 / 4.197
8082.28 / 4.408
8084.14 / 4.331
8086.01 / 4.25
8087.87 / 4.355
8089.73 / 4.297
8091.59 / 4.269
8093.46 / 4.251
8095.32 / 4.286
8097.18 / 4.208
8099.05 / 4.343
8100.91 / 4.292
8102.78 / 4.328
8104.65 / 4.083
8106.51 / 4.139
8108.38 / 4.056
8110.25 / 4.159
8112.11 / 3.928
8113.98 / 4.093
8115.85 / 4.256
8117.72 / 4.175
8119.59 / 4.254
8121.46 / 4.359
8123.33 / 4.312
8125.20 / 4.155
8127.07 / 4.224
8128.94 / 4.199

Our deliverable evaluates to -4.4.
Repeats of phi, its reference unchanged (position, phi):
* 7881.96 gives -3.9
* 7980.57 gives -4.3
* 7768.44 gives -4.3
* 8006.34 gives -3.6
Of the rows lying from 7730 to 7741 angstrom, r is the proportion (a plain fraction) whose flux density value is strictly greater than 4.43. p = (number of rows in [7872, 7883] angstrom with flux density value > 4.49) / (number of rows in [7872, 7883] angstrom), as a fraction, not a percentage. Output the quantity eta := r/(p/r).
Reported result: 1.04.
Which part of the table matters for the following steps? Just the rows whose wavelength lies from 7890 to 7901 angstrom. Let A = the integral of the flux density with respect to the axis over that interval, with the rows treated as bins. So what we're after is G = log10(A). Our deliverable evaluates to 1.70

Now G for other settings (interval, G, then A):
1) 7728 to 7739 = 1.71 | 51.2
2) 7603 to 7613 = 1.67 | 47.2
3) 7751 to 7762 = 1.70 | 50.0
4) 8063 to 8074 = 1.67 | 47.1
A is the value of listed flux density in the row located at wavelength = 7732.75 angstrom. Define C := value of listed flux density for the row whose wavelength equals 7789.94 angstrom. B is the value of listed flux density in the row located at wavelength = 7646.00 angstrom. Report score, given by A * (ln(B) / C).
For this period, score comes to 1.45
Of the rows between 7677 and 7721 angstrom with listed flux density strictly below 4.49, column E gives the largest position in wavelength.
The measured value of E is 7720.30 angstrom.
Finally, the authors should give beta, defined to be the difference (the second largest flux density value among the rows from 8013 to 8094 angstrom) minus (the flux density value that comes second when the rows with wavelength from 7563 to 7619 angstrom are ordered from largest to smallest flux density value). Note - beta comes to -0.20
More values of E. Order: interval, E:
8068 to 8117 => 8115.85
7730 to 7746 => 7743.44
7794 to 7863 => 7856.59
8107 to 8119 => 8117.72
